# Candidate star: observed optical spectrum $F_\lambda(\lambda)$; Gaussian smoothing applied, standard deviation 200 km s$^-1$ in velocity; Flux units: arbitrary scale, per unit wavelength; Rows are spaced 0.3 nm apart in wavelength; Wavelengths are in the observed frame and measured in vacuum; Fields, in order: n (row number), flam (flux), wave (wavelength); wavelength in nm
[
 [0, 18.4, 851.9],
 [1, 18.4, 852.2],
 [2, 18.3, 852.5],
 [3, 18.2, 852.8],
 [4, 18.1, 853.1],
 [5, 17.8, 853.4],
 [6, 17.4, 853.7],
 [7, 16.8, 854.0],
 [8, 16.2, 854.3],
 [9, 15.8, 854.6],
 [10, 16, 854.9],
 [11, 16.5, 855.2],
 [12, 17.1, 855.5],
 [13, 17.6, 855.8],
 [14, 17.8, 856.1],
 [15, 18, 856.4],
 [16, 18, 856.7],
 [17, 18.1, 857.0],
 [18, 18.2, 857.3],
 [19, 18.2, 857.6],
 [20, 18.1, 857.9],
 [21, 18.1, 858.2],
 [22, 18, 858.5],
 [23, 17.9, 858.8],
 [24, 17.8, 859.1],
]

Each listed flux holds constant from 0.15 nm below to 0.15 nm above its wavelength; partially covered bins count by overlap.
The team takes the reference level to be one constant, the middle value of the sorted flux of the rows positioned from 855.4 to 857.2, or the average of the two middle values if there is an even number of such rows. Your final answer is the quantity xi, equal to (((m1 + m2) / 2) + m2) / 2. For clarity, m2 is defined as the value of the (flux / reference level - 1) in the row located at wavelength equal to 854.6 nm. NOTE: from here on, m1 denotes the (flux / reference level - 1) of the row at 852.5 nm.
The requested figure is -0.082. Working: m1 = 0.022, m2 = -0.117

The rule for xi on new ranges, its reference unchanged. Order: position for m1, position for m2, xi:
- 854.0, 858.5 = -0.011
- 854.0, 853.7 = -0.036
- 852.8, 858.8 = 0.004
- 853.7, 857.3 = 0.006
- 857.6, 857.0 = 0.013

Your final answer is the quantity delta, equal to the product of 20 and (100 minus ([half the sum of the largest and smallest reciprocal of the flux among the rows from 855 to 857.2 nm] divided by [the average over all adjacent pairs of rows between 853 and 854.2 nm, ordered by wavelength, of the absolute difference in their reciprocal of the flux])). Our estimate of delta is 1187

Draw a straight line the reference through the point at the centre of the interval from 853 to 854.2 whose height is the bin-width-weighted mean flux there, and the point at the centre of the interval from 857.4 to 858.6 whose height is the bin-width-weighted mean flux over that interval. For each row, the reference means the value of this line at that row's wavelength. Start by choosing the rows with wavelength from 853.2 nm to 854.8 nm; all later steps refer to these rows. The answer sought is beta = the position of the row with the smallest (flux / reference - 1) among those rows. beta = 854.6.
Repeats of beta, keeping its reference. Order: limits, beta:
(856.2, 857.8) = 856.7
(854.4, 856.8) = 854.6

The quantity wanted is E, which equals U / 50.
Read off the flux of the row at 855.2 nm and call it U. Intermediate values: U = 16.5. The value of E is 0.330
